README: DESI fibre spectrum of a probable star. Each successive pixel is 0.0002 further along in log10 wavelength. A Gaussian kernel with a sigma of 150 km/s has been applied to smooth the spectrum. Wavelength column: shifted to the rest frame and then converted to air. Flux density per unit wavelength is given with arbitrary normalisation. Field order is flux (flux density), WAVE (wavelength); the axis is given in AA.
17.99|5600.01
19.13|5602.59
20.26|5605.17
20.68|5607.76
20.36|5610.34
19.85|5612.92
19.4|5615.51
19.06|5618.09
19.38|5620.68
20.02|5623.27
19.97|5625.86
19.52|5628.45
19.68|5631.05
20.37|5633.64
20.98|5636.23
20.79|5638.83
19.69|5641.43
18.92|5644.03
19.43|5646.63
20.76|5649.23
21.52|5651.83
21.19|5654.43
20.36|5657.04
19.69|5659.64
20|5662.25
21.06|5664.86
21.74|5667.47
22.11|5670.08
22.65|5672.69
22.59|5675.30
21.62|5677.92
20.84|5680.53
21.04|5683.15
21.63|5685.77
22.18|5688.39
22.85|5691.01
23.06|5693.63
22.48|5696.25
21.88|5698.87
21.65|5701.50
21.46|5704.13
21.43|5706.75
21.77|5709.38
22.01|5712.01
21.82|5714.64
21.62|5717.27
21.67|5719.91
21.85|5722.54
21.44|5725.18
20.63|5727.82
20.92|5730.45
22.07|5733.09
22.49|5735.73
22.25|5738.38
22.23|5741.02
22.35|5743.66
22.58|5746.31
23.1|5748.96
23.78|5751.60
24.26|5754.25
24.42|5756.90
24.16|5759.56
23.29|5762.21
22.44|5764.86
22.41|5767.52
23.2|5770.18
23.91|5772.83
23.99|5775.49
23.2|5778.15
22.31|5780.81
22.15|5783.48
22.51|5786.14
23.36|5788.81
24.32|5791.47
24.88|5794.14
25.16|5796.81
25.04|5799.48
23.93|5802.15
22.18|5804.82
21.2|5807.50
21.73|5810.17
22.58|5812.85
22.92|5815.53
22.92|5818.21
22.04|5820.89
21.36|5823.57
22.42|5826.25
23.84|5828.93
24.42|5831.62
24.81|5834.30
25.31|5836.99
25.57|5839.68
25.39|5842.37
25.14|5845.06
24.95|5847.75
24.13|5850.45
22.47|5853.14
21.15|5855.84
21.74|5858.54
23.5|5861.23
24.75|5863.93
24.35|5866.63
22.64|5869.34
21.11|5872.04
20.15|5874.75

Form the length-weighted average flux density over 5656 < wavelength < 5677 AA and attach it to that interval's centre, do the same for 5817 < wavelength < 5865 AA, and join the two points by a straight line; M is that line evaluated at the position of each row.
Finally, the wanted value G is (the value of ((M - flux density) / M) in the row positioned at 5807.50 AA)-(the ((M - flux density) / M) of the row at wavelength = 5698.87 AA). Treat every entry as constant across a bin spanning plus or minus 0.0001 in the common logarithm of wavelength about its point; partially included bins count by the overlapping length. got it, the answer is 0.09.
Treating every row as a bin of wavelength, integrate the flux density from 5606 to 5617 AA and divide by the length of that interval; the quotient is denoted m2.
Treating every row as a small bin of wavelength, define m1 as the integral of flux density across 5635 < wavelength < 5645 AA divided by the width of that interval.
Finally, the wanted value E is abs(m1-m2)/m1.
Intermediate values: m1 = 20.1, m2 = 20.1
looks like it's 0.00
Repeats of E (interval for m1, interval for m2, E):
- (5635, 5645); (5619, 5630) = 0.02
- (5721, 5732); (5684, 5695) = 0.05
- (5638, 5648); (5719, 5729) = 0.09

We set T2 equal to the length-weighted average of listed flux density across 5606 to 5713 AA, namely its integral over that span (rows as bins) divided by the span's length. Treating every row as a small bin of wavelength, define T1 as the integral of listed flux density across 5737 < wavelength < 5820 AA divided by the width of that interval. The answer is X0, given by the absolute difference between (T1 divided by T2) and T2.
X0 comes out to 19.8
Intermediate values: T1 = 23.2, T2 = 20.9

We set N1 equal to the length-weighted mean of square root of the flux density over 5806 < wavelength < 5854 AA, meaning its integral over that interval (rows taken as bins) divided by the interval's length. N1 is 4.8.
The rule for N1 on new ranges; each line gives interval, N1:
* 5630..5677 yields 4.6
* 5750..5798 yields 4.9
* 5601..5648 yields 4.5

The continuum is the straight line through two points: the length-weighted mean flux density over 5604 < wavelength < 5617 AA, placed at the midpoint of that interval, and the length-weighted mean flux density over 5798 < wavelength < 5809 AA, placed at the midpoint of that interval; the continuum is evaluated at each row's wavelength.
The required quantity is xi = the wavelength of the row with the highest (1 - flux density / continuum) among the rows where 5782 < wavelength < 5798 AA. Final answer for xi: 5783.48 AA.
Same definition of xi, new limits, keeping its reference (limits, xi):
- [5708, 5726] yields 5725.18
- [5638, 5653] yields 5644.03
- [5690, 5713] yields 5706.75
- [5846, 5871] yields 5855.84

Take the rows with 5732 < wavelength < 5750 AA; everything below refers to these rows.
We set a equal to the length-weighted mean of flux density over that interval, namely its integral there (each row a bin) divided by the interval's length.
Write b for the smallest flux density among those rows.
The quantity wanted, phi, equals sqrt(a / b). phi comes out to 1.01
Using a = 22.4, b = 22.07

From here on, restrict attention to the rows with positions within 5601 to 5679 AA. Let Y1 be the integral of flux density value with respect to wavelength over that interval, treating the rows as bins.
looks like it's 1592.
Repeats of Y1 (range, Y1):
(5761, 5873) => 2616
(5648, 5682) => 722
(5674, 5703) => 637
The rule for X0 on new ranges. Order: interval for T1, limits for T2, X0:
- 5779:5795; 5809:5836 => 21.9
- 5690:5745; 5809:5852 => 22.8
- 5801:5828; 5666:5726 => 20.9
